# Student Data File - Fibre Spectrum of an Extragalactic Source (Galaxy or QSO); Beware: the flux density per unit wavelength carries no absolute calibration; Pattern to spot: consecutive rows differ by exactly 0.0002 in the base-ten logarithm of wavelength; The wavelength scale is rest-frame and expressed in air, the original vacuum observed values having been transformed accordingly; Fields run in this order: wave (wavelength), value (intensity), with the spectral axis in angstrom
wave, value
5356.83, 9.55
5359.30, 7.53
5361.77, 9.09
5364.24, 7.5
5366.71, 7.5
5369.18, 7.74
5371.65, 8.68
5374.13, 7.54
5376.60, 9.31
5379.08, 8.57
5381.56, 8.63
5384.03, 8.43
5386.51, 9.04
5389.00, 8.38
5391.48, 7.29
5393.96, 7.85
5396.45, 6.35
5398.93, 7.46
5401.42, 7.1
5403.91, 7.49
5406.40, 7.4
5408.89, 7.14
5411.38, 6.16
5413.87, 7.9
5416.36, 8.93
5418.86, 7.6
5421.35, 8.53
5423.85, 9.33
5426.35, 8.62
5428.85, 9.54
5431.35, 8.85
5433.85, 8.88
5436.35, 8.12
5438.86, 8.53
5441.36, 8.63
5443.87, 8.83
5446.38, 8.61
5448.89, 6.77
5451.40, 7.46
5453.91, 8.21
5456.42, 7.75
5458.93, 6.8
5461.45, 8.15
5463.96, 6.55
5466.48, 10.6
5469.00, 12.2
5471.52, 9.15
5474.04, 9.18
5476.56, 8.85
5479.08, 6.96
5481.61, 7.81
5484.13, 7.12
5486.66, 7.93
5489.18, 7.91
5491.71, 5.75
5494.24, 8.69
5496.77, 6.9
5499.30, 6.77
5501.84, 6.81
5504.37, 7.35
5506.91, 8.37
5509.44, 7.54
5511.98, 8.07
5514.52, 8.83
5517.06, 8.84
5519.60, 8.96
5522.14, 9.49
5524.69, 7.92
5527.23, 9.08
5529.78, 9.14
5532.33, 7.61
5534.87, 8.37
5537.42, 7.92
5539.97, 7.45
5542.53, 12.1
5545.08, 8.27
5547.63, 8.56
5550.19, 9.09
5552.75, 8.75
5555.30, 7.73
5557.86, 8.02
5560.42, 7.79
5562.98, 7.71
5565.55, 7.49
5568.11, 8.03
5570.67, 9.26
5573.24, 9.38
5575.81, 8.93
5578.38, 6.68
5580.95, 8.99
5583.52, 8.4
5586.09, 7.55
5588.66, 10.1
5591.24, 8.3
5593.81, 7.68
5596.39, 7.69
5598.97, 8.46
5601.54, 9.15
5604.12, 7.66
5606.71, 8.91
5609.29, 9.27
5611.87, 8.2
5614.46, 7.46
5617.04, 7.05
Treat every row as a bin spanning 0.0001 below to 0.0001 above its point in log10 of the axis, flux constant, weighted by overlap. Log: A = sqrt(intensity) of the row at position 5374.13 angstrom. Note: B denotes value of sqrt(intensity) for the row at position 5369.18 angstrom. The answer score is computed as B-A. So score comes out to 0.04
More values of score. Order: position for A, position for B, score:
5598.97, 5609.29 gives 0.14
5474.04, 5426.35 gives -0.09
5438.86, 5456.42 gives -0.14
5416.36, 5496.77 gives -0.36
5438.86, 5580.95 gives 0.08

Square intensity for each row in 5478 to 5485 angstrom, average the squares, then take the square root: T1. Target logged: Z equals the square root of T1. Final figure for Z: 2.70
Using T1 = 7.3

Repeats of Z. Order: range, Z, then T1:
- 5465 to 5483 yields 3.06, 9.4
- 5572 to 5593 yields 2.93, 8.6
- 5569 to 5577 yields 3.03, 9.2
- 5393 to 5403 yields 2.69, 7.2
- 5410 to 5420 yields 2.78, 7.7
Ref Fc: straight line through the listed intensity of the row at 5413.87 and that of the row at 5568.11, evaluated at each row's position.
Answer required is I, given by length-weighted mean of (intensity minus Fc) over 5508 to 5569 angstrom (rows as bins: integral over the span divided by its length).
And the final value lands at 0.45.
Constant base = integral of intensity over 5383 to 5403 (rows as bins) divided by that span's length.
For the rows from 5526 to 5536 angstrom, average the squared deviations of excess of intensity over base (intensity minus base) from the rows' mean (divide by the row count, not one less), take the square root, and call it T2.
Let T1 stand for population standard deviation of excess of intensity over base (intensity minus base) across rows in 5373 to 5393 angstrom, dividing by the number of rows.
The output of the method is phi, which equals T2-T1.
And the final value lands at 0.0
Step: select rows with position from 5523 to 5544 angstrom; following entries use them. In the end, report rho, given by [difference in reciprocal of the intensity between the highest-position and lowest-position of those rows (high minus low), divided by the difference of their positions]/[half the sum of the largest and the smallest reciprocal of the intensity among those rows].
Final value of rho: -0.023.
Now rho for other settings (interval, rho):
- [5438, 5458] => 0.005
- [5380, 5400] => 0.008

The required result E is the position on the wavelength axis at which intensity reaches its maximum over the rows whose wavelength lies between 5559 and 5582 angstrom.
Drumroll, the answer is 5573.24 angstrom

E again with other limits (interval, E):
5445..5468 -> 5466.48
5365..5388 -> 5376.60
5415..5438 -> 5428.85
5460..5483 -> 5469.00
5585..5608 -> 5588.66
